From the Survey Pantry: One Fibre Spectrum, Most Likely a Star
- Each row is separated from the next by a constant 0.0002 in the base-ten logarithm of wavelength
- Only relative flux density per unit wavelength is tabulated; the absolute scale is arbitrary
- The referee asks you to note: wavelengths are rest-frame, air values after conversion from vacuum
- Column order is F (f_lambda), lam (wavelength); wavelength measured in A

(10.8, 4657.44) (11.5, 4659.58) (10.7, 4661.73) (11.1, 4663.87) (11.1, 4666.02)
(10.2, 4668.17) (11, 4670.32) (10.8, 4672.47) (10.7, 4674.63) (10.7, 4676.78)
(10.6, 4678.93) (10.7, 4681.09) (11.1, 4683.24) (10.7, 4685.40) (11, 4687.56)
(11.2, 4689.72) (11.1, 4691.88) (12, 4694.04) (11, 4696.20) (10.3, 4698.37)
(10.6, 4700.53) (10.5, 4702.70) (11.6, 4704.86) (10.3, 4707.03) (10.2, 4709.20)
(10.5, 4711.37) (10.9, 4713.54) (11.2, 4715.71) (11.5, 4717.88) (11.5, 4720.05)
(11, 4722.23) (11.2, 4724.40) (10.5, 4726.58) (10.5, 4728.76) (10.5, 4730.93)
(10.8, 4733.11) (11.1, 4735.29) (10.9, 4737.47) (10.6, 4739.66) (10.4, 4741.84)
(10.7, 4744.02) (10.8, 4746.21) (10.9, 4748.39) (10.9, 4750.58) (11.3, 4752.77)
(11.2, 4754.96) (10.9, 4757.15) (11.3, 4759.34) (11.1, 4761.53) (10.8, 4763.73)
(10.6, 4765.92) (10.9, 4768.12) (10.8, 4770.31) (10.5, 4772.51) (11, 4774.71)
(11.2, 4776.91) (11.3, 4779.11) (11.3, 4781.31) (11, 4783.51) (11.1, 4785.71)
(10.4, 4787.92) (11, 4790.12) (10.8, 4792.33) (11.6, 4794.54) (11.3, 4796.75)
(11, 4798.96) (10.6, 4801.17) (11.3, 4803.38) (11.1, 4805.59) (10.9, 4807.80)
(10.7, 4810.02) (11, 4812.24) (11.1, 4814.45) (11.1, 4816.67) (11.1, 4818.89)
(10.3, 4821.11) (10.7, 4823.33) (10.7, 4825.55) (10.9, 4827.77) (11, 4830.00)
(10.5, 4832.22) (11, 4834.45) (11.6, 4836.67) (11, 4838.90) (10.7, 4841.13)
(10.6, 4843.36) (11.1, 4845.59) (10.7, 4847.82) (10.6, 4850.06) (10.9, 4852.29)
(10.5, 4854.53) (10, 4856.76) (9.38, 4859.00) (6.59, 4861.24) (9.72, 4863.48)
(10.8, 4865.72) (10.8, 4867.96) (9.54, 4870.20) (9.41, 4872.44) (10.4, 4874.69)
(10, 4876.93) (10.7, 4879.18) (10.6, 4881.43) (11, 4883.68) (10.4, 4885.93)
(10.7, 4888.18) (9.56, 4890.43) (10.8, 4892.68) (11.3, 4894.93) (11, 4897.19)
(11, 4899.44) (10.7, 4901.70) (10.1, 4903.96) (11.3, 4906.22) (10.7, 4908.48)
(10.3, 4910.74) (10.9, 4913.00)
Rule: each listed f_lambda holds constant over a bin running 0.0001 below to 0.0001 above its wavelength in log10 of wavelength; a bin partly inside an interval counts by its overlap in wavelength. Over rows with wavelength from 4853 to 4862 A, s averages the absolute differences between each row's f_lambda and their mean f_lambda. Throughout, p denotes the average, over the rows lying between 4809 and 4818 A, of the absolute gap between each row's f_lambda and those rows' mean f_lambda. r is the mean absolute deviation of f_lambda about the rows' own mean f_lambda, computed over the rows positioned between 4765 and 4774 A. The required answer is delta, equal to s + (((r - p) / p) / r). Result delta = 2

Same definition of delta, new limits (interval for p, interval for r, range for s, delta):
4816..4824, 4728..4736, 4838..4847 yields -1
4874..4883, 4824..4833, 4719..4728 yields -1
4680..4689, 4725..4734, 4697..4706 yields -3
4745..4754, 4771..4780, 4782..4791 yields 2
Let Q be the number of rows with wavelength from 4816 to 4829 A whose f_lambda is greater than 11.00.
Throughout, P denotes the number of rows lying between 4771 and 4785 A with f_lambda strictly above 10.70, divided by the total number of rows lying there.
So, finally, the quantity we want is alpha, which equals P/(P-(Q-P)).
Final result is -2.5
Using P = 0.8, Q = 2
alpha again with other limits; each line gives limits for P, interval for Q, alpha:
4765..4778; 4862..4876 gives 0.5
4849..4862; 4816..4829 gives -0.1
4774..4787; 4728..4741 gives 1.0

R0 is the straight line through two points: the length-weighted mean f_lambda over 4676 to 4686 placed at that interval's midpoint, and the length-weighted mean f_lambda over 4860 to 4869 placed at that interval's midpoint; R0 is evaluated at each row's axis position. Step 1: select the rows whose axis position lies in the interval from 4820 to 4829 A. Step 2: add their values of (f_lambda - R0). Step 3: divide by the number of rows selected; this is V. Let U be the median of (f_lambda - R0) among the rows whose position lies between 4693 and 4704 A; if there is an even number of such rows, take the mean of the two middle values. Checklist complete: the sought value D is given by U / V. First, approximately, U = -0.03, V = 0.90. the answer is 0.0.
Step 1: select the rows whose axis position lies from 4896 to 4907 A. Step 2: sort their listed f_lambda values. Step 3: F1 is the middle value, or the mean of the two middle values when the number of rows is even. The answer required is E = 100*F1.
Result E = 1100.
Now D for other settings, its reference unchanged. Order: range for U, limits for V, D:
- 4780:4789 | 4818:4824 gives 1.1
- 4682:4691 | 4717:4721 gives 0.3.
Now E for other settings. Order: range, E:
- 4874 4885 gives 1060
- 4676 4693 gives 1085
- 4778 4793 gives 1100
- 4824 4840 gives 1100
